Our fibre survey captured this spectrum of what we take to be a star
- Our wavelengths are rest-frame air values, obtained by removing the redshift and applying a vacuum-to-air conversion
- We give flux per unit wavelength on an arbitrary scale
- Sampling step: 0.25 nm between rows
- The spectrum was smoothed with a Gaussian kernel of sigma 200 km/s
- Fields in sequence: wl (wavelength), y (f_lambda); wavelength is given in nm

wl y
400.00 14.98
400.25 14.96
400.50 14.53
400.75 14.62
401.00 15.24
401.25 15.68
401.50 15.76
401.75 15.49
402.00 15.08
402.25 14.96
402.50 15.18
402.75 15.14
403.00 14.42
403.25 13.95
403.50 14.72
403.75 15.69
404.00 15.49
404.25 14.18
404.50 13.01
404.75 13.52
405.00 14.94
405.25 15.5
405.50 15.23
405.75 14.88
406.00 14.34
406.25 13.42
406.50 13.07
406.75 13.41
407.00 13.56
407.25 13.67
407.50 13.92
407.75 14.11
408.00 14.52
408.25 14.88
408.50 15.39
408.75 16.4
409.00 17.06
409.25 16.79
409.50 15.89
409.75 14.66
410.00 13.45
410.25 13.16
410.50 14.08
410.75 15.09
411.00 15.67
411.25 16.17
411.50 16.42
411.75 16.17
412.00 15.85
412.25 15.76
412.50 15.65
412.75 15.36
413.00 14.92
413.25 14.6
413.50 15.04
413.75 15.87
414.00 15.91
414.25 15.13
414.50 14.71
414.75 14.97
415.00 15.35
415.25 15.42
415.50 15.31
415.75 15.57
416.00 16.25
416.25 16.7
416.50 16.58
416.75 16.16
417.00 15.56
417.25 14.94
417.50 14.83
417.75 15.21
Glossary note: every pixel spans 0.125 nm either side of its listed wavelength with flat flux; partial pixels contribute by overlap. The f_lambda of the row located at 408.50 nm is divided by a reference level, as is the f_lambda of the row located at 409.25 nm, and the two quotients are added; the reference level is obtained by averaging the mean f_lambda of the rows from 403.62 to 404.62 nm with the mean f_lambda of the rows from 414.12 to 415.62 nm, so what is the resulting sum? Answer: 2.16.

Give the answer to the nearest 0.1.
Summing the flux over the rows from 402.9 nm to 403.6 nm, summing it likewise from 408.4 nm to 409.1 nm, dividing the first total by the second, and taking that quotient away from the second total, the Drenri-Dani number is 48.0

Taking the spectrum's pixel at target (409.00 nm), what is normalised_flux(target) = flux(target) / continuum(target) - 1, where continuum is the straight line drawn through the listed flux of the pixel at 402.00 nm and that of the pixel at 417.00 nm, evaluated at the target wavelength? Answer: 0.11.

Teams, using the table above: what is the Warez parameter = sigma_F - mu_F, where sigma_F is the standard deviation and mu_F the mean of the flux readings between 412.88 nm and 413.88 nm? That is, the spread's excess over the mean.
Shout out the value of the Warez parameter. -14.6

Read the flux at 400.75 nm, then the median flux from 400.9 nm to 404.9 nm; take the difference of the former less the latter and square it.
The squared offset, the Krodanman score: 0.24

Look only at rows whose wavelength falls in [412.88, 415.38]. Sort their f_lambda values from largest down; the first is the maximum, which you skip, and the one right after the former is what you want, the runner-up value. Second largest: 15.87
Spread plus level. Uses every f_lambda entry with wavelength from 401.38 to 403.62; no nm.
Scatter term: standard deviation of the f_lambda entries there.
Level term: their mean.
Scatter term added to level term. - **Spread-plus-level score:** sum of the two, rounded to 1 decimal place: 15.5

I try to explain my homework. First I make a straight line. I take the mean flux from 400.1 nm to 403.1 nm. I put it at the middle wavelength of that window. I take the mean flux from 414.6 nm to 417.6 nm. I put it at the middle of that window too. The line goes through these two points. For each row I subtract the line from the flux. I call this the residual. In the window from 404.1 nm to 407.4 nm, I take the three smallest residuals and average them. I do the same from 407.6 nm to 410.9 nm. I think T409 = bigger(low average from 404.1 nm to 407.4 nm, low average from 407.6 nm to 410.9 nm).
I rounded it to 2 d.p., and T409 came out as -1.85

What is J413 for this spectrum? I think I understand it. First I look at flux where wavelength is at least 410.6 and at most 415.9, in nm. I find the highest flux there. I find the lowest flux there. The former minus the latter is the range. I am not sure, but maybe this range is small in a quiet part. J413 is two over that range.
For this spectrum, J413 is 1.10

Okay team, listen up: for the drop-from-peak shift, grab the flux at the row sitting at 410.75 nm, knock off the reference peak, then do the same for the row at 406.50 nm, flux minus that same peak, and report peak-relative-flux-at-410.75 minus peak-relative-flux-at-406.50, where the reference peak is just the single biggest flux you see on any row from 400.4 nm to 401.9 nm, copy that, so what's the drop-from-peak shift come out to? 2.0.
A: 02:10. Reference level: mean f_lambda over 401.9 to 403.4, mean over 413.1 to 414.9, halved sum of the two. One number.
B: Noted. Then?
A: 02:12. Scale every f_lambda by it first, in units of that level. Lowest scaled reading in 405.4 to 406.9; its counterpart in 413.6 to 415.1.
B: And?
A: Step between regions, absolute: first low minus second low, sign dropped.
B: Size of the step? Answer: 0.11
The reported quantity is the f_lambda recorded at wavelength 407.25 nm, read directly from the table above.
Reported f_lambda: 13.67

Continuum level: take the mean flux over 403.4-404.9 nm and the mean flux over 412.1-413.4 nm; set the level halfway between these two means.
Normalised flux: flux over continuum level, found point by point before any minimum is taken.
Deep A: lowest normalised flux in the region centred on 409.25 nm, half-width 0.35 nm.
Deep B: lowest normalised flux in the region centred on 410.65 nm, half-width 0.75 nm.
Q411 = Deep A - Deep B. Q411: 0.18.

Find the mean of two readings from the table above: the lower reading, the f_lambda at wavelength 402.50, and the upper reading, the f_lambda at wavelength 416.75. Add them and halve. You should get 15.7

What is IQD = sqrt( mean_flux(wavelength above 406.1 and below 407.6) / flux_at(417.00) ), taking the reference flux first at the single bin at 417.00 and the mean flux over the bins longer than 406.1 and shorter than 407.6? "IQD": 0.93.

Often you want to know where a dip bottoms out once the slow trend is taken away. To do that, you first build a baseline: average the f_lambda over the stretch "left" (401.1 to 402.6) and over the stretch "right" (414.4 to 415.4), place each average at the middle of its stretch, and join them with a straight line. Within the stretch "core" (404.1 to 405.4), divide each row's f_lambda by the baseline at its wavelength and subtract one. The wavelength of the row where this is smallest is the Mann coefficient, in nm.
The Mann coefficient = 404.50 nm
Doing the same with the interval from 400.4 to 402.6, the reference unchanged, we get 400.50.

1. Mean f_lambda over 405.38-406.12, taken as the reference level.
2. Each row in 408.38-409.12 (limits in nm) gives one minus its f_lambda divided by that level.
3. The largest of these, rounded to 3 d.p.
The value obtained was -0.039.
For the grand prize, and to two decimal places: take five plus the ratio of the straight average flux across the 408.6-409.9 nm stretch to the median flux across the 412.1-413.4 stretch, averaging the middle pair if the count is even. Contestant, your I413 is 6.05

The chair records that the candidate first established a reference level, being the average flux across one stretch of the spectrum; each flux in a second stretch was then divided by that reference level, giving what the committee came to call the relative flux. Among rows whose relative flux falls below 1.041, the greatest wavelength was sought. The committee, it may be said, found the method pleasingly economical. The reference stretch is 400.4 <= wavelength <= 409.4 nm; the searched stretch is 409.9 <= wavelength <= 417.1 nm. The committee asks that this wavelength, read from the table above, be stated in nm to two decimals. 415.50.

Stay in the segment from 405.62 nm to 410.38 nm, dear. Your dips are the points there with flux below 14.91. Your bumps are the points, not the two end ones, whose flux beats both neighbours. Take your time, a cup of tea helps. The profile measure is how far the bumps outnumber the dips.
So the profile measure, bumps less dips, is -13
